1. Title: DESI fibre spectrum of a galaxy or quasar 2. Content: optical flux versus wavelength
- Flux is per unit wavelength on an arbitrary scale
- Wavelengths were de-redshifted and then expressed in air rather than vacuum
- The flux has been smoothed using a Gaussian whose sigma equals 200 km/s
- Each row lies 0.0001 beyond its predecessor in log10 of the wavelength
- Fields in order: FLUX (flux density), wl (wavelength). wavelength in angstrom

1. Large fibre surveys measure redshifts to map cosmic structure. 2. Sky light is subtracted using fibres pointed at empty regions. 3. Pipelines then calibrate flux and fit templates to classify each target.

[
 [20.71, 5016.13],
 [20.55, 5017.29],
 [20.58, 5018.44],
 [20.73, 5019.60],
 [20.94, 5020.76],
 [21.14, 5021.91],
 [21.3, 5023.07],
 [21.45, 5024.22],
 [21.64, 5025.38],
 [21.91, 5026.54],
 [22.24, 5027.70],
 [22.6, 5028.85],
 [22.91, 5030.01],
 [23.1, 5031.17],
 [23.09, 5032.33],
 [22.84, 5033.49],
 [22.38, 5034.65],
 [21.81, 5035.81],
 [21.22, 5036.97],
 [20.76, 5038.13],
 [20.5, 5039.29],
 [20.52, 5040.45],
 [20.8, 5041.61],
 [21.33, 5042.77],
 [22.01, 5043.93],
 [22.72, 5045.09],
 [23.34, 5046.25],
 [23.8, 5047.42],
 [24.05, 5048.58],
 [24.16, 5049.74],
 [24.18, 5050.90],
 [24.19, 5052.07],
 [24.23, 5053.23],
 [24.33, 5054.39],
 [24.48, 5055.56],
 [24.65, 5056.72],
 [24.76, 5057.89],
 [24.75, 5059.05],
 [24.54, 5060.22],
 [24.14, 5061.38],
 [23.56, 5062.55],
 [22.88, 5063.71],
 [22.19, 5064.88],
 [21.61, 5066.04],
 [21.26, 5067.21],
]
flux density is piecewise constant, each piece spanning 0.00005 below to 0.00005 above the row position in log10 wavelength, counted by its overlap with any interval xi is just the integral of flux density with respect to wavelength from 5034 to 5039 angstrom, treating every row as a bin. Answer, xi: 107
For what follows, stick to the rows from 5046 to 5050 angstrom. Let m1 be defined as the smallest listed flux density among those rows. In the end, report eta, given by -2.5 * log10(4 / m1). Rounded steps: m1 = 23.34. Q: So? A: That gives 1.92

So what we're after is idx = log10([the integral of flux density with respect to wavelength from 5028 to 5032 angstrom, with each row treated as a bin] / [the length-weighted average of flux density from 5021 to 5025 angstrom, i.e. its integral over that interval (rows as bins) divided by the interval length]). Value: 0.63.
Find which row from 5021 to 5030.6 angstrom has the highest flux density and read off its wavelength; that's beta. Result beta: 5030.01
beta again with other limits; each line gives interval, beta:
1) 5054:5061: 5057.89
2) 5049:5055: 5054.39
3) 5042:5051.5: 5050.90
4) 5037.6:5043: 5042.77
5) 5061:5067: 5061.38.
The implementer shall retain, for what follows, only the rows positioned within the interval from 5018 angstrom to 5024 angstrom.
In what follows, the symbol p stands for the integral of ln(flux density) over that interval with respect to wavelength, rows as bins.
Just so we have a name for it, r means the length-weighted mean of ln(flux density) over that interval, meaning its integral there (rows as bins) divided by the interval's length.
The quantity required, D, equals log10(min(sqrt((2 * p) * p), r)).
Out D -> 0.483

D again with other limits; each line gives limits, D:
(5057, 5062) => 0.505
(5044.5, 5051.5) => 0.500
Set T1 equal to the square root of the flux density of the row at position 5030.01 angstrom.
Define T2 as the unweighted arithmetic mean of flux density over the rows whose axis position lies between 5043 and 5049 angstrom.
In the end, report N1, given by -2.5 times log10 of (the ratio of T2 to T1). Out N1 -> -1.71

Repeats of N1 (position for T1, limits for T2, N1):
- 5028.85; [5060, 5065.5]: -1.73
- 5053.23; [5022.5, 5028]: -1.61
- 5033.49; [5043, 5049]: -1.71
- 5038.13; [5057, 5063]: -1.82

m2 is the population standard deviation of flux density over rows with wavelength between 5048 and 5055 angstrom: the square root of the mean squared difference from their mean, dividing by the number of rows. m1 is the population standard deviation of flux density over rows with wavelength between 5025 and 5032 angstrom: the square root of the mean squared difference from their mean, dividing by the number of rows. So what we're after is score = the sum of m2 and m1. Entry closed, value 0.6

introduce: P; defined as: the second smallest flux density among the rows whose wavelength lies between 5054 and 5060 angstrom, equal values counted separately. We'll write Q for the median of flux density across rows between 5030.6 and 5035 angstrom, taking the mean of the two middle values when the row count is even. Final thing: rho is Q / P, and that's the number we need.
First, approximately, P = 24.48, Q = 23.0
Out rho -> 0.94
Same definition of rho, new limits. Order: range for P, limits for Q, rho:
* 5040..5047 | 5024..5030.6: 1.06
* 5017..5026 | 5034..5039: 1.05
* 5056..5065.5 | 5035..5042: 0.91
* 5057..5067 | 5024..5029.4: 0.99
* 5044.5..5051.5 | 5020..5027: 0.92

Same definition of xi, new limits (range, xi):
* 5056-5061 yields 123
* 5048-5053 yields 121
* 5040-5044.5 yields 95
